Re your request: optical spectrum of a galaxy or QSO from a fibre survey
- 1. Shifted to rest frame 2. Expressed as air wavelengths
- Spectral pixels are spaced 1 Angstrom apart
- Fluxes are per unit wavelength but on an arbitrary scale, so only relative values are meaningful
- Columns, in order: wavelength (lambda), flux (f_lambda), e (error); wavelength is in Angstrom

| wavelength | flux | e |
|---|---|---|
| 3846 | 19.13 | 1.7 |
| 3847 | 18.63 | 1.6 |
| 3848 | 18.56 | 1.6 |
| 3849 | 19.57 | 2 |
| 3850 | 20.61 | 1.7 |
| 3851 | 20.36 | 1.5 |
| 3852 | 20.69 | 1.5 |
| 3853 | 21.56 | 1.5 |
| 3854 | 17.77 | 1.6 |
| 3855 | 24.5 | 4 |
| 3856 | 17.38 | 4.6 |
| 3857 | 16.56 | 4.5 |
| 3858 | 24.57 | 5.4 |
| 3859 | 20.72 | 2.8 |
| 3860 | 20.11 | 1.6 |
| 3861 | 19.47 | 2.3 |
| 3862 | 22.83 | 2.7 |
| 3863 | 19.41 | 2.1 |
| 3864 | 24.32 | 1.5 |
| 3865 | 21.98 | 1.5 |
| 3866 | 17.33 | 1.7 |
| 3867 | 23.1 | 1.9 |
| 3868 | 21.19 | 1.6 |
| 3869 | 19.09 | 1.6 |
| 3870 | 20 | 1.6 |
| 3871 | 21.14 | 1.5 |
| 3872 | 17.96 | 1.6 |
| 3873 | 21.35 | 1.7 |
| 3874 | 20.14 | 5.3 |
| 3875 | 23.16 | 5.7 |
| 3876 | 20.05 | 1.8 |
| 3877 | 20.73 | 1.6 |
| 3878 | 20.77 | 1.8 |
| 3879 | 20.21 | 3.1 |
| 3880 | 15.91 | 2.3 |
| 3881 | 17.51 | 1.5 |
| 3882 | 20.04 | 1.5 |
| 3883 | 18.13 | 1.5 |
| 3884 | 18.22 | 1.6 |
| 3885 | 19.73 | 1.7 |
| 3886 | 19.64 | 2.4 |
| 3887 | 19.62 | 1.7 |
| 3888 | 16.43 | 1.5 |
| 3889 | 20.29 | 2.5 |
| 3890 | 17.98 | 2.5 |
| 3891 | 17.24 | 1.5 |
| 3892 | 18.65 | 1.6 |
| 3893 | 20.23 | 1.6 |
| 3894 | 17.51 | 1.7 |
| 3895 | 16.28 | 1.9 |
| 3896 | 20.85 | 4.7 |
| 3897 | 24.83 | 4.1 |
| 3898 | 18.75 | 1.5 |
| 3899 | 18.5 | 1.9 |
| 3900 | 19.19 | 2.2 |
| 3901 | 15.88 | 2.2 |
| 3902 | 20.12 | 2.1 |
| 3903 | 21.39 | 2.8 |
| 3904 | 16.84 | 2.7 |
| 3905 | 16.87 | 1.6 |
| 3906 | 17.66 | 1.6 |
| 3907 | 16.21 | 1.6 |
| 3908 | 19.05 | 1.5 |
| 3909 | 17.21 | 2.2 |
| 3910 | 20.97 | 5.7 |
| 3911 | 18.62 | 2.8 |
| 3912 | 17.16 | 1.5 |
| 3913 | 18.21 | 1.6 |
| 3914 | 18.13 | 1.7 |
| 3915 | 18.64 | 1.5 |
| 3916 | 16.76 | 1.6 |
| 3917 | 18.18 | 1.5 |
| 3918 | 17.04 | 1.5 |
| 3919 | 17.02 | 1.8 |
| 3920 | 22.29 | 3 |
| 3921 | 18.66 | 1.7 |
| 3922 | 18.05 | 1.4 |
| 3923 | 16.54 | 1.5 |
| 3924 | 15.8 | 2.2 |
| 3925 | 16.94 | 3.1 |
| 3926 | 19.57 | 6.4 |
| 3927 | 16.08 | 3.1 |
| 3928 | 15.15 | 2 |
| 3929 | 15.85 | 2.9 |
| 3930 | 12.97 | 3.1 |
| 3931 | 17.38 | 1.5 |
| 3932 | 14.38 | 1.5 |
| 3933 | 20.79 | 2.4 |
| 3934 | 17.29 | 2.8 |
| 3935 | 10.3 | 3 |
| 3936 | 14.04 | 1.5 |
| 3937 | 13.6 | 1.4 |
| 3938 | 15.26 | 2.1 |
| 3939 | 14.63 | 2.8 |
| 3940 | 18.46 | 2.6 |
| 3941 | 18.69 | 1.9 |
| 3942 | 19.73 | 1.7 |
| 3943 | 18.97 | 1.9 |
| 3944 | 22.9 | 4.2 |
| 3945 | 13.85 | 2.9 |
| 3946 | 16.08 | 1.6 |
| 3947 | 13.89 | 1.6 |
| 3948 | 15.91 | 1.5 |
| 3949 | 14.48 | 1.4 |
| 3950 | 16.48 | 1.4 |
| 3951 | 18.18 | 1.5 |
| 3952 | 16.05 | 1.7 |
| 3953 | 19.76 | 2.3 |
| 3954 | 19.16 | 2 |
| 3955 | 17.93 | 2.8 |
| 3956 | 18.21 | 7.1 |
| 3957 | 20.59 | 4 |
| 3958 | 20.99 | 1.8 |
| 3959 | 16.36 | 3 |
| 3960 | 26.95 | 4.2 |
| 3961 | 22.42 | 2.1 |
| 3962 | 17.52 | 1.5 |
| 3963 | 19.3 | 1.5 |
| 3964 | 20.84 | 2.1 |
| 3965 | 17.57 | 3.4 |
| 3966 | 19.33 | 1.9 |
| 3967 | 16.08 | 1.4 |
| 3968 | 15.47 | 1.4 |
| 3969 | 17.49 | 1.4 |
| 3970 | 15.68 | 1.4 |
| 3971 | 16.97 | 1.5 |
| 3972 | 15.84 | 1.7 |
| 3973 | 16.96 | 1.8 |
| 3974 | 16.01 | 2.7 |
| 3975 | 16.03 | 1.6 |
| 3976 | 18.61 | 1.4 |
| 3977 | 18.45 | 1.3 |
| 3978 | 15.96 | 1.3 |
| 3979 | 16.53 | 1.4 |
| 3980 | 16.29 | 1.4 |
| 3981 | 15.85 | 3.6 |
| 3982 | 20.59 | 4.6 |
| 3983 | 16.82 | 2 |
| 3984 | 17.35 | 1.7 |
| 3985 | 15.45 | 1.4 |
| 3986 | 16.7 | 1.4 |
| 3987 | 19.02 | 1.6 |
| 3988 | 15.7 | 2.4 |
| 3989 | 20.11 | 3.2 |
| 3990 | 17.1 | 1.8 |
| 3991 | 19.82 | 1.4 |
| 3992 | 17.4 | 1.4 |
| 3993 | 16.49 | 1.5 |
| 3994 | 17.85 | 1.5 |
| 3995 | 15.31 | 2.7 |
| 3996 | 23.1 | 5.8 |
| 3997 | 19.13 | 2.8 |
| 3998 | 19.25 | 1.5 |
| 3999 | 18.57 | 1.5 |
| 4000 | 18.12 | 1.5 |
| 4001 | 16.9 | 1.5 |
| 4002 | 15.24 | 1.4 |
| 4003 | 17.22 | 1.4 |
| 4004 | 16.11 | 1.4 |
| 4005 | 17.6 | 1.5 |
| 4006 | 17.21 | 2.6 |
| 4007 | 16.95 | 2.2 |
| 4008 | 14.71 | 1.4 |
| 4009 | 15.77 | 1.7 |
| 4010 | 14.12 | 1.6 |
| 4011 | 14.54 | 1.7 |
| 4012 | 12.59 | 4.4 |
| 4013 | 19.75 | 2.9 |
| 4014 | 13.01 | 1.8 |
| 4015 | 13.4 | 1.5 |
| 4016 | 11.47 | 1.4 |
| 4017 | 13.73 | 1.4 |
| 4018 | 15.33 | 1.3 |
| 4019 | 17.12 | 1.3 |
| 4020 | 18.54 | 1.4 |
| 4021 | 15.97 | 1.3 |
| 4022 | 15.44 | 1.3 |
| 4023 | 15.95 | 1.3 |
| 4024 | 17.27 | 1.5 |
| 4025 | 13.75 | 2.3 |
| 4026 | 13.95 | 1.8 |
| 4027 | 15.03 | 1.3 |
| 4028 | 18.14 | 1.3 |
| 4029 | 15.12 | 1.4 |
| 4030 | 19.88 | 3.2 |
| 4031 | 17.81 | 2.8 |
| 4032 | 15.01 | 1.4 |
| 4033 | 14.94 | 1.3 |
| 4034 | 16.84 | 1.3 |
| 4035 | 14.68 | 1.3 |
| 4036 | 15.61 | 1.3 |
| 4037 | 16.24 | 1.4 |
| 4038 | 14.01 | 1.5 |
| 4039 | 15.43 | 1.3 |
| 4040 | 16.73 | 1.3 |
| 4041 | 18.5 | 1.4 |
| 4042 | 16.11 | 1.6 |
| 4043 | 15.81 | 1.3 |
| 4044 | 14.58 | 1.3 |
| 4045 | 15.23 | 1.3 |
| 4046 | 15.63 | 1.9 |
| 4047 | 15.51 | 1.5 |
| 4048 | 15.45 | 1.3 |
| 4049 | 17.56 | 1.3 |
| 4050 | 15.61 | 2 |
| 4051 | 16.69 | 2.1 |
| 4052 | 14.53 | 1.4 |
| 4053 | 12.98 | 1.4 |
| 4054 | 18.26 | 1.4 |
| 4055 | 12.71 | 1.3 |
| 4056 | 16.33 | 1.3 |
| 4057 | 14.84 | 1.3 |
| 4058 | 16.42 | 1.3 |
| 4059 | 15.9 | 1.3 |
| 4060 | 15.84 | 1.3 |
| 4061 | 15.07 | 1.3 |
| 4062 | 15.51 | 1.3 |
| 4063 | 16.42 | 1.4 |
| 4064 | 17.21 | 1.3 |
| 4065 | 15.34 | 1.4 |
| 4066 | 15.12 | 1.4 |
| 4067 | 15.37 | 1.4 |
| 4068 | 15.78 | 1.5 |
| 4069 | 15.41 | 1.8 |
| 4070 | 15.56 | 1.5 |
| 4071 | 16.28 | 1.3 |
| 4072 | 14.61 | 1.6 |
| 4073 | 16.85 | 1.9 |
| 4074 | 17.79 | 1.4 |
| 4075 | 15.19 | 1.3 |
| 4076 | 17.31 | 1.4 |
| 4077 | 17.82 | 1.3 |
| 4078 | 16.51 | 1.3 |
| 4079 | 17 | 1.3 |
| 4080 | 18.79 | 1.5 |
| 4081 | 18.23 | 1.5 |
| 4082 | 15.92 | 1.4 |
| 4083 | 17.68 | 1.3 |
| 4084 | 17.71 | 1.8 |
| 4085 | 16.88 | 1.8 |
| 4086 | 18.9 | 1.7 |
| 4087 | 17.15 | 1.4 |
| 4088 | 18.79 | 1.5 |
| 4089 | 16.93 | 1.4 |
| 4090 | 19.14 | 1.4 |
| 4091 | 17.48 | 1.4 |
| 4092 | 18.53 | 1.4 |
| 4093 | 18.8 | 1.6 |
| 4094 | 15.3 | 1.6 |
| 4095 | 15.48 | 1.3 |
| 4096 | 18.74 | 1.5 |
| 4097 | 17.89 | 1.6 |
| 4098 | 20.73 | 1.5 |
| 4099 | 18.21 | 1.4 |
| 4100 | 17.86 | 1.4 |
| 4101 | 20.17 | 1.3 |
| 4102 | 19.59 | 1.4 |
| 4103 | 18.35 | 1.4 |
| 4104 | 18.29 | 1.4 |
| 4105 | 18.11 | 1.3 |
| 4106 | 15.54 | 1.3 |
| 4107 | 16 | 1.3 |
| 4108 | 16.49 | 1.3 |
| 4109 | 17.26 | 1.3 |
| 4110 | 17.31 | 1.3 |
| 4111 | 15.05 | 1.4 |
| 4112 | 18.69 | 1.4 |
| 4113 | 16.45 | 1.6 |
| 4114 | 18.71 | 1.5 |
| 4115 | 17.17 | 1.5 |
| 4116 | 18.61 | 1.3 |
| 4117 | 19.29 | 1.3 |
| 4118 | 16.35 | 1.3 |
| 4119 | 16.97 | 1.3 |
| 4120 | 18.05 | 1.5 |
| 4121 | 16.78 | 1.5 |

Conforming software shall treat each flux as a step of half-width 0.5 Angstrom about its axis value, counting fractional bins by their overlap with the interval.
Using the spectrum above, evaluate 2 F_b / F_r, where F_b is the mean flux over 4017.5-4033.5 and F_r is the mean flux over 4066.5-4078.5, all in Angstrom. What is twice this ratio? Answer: 2.00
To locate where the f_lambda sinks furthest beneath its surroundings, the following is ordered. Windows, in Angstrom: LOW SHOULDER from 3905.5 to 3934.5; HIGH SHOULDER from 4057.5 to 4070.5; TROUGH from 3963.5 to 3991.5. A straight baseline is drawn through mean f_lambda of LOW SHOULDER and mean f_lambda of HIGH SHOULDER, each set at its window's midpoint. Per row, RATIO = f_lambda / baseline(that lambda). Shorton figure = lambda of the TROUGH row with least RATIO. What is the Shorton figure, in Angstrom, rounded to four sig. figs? 3968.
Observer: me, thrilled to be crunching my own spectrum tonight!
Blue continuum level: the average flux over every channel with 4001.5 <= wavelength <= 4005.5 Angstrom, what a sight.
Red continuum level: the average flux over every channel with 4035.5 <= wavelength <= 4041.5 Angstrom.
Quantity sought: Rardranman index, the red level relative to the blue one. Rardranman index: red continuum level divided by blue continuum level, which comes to 0.972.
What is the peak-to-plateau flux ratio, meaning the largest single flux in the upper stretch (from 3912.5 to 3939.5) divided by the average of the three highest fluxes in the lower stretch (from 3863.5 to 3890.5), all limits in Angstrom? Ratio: 0.947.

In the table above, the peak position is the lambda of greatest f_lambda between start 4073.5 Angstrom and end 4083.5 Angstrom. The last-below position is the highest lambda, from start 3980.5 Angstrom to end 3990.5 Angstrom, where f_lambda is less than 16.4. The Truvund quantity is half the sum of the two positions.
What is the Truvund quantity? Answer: 4034 Angstrom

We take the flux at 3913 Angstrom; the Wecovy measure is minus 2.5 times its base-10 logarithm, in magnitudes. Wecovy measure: -3.15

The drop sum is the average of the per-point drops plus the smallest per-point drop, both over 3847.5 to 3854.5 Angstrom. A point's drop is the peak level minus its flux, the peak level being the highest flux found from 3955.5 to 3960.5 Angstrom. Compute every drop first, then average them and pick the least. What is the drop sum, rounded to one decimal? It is 12.5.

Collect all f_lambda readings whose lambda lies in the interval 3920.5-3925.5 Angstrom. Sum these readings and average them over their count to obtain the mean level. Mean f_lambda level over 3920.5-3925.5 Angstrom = 17.2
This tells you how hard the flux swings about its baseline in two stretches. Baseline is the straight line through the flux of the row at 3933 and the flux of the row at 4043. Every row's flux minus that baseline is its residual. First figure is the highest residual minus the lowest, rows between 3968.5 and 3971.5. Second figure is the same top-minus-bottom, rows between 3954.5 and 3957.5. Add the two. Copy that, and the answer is 5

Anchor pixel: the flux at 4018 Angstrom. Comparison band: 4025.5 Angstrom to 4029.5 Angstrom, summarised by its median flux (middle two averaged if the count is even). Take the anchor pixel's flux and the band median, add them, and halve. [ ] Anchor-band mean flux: 15.2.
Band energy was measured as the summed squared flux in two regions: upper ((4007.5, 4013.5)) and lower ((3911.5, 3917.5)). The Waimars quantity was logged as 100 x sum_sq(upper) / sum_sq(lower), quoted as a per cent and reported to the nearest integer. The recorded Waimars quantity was 74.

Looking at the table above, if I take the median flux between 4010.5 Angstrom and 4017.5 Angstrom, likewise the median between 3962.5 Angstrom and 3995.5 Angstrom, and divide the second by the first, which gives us 1.27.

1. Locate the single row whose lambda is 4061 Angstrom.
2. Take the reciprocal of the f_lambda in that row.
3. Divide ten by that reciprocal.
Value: 151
